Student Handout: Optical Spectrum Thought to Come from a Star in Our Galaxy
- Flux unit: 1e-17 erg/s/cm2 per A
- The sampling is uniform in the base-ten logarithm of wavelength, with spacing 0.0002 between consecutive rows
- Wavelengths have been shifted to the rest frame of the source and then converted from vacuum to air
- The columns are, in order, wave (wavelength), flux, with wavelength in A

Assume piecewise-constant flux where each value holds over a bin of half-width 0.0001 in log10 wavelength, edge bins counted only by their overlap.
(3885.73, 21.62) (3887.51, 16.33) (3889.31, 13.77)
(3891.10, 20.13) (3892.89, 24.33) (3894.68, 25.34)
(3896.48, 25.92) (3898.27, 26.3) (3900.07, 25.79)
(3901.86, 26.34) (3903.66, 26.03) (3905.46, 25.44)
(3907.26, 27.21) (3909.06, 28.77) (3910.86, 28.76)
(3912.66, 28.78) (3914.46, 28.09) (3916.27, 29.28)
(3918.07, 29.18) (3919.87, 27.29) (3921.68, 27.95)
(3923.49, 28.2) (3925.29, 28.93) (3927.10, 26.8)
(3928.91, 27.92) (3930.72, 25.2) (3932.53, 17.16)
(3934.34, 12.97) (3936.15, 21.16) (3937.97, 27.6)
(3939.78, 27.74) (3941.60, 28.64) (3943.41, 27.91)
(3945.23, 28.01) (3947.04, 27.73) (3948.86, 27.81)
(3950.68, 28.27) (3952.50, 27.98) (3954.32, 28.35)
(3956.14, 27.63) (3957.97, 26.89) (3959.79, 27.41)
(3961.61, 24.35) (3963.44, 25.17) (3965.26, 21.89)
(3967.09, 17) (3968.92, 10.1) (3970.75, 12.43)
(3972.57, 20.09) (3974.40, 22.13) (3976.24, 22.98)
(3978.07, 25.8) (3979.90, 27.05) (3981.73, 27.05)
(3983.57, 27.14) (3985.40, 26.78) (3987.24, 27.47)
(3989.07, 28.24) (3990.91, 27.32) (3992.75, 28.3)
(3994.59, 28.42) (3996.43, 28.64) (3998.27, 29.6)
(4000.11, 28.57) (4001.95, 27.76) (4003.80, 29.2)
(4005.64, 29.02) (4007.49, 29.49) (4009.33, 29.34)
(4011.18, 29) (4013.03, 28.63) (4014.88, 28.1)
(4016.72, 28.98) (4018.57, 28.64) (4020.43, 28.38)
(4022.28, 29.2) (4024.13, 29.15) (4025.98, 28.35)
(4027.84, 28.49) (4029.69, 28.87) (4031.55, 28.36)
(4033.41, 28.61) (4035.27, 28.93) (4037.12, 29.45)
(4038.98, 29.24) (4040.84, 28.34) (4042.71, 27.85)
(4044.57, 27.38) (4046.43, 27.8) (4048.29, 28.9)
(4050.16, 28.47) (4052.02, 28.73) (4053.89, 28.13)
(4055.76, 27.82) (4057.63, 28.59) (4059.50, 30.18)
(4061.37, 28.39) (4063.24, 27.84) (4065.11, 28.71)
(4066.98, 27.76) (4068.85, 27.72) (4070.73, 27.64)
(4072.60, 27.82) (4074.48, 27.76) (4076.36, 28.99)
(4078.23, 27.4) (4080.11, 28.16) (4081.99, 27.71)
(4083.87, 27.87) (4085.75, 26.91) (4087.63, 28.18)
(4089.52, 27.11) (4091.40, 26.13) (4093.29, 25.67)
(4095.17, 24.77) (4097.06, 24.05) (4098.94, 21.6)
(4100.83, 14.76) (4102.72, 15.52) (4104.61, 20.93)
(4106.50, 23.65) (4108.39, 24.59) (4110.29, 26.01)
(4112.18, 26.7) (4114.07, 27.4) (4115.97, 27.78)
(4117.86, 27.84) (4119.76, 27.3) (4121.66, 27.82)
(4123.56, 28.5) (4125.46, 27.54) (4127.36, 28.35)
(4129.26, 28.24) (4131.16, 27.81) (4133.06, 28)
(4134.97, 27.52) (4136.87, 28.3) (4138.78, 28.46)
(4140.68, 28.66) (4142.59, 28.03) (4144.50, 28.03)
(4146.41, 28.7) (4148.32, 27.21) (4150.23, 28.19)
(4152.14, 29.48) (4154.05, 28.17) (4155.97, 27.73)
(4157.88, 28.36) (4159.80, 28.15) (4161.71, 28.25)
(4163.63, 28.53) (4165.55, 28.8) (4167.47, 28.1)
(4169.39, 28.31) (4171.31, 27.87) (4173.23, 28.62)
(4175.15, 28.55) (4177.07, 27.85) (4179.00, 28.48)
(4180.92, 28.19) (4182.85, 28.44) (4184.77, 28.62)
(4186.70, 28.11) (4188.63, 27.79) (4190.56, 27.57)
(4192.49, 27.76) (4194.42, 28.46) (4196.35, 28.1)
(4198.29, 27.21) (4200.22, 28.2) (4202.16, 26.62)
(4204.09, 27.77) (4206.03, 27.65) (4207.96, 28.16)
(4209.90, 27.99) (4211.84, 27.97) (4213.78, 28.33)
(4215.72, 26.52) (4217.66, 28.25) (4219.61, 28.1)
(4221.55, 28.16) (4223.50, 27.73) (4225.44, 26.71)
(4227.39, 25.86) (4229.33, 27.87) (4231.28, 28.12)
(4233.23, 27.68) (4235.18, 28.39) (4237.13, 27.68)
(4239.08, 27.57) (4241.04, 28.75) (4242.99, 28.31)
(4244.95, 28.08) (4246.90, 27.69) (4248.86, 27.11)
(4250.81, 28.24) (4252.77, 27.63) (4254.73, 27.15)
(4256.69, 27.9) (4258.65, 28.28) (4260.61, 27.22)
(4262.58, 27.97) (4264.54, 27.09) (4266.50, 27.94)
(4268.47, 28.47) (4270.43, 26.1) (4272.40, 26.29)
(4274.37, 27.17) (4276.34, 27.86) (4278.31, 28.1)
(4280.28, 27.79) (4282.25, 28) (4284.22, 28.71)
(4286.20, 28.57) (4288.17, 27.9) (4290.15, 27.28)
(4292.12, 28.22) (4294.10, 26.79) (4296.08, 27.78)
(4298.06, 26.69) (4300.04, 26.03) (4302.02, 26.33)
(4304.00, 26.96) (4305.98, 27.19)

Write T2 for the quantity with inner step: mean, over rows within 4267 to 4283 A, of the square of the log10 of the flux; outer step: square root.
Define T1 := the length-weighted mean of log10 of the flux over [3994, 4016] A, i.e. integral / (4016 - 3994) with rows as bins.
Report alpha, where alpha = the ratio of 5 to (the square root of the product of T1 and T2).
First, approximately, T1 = 1.46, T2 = 1.44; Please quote 3.45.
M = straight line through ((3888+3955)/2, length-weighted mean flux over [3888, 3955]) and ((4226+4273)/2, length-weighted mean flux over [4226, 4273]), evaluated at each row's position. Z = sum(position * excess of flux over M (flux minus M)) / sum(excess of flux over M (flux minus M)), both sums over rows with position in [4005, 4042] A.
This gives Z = 4022.7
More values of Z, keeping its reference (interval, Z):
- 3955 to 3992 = 3968.2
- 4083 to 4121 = 4101.9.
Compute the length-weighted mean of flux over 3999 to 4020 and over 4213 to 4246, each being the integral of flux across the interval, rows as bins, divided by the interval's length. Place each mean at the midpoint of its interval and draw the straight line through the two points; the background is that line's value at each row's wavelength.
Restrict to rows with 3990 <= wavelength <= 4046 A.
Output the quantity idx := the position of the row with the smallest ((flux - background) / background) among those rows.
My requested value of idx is 3990.91 A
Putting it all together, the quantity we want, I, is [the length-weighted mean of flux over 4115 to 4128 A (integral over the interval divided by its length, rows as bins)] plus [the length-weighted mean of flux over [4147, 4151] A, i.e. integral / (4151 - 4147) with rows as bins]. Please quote 55.6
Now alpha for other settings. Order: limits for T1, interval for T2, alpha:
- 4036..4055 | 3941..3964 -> 3.46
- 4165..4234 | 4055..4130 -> 3.49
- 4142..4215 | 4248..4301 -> 3.46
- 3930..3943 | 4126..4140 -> 3.58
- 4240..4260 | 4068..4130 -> 3.50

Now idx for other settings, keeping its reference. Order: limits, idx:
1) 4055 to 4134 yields 4100.83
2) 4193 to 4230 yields 4227.39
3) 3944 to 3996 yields 3968.92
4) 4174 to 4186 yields 4177.07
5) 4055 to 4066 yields 4055.76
